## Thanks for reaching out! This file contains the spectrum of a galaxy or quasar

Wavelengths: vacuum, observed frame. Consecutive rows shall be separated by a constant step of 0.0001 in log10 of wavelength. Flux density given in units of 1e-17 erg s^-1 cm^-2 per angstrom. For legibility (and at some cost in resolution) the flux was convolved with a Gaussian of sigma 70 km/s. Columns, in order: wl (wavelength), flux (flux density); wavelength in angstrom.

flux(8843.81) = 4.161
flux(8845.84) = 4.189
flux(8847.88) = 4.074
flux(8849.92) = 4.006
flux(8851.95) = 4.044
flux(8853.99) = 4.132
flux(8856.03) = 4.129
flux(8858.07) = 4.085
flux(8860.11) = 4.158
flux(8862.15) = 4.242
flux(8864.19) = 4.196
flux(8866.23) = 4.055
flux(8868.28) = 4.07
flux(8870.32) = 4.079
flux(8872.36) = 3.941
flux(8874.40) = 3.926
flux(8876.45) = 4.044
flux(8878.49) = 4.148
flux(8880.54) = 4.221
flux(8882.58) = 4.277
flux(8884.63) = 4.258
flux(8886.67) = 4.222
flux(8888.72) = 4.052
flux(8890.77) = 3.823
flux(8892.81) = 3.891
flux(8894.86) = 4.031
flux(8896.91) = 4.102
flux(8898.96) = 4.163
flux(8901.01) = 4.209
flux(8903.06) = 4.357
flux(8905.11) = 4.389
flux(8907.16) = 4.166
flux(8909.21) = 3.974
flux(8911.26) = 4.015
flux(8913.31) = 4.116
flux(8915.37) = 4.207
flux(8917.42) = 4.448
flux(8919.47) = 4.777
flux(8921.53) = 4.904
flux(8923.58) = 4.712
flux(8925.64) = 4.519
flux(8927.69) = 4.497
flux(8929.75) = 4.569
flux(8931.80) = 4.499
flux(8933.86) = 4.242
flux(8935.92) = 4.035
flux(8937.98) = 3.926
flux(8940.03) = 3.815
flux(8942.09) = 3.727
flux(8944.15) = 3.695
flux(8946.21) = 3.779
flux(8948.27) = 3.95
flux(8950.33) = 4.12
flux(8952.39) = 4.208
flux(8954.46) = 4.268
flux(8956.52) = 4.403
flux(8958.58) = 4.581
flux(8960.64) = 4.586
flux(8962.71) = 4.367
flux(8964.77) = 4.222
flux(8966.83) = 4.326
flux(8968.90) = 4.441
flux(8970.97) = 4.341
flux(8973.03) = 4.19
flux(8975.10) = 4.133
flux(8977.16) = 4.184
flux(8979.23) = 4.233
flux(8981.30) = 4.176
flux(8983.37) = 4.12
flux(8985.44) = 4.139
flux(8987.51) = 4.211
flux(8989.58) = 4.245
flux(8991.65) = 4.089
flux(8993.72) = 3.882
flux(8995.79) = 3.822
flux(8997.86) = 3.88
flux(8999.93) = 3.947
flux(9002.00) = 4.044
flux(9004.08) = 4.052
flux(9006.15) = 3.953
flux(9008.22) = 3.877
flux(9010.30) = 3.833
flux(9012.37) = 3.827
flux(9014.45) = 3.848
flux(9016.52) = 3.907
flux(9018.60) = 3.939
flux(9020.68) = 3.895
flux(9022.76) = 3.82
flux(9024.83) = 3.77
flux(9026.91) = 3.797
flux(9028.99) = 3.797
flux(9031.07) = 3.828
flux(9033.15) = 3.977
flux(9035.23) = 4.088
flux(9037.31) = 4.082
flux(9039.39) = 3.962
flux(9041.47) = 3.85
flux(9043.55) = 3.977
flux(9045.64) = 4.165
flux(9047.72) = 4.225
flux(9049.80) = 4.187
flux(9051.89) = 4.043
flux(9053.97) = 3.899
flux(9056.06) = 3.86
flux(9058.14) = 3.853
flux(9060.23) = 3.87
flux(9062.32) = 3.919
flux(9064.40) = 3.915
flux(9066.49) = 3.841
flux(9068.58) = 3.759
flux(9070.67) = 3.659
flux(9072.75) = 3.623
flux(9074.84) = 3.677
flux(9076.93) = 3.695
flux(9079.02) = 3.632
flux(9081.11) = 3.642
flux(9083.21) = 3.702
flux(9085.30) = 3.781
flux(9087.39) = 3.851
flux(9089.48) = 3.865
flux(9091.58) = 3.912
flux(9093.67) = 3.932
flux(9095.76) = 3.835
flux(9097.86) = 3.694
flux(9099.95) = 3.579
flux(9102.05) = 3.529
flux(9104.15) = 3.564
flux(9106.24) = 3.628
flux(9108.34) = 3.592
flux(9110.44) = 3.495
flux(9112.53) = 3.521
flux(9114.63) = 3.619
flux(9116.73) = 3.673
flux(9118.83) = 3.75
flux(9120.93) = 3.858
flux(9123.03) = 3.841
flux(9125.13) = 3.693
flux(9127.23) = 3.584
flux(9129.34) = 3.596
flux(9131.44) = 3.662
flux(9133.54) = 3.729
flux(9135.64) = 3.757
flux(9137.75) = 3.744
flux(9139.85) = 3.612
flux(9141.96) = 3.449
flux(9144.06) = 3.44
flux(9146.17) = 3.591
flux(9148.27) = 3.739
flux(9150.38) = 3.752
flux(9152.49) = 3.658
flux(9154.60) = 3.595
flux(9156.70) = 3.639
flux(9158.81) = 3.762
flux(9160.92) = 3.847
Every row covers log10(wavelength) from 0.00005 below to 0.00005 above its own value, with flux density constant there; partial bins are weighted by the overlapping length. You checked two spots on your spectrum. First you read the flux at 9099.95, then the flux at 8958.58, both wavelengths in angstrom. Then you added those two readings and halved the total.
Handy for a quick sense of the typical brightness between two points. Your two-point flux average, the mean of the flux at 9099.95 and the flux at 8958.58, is 4.08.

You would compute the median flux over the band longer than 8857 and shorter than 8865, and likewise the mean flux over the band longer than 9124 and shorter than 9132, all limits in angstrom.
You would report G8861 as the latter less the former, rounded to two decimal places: -0.54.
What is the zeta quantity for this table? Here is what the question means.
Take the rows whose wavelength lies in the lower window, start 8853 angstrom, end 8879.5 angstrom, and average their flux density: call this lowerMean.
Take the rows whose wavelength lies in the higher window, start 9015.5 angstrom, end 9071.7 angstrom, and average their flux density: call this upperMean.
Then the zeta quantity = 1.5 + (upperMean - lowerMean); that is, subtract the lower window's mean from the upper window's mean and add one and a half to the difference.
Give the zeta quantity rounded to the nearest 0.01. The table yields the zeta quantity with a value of 1.33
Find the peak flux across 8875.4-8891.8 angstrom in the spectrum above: 4.277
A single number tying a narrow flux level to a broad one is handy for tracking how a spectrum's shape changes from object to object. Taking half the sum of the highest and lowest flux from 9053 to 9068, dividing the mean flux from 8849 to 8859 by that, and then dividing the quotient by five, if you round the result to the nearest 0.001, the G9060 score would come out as 0.210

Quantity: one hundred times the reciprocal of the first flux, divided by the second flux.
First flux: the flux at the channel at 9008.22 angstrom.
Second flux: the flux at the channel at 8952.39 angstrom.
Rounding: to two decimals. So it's 6.13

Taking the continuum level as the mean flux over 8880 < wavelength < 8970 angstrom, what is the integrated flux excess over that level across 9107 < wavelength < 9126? -11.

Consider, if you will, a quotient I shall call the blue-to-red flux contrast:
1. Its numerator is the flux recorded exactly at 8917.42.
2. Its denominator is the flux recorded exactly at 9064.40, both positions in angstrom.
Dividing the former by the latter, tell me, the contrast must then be 1.14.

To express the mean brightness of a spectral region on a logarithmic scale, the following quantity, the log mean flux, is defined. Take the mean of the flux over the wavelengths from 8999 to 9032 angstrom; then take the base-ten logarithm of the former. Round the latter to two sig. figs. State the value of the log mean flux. 0.59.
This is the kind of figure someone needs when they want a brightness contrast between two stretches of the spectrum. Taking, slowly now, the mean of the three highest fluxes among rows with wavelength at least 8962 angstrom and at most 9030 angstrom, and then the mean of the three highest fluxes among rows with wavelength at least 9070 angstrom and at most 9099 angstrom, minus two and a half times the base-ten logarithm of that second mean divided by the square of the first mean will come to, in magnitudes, 1.73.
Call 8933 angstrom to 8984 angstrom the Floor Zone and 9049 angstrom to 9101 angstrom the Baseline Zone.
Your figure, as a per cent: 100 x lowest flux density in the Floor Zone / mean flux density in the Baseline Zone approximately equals 97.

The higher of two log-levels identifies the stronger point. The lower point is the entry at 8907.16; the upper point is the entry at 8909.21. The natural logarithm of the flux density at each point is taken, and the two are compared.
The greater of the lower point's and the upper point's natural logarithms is 1.43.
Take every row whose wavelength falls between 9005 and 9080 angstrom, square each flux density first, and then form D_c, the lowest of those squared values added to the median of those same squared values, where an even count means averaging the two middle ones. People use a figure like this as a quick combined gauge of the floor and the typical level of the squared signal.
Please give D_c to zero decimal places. 28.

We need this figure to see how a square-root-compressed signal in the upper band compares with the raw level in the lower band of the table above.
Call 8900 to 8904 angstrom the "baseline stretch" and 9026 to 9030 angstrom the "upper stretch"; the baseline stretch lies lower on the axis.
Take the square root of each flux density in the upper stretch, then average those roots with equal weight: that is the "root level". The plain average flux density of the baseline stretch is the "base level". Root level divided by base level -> 0.455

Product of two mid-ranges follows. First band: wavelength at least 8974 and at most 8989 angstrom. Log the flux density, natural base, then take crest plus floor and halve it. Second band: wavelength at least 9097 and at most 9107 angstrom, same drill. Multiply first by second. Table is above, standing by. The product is 1.84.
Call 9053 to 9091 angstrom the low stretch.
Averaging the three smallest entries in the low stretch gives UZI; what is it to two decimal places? 3.63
